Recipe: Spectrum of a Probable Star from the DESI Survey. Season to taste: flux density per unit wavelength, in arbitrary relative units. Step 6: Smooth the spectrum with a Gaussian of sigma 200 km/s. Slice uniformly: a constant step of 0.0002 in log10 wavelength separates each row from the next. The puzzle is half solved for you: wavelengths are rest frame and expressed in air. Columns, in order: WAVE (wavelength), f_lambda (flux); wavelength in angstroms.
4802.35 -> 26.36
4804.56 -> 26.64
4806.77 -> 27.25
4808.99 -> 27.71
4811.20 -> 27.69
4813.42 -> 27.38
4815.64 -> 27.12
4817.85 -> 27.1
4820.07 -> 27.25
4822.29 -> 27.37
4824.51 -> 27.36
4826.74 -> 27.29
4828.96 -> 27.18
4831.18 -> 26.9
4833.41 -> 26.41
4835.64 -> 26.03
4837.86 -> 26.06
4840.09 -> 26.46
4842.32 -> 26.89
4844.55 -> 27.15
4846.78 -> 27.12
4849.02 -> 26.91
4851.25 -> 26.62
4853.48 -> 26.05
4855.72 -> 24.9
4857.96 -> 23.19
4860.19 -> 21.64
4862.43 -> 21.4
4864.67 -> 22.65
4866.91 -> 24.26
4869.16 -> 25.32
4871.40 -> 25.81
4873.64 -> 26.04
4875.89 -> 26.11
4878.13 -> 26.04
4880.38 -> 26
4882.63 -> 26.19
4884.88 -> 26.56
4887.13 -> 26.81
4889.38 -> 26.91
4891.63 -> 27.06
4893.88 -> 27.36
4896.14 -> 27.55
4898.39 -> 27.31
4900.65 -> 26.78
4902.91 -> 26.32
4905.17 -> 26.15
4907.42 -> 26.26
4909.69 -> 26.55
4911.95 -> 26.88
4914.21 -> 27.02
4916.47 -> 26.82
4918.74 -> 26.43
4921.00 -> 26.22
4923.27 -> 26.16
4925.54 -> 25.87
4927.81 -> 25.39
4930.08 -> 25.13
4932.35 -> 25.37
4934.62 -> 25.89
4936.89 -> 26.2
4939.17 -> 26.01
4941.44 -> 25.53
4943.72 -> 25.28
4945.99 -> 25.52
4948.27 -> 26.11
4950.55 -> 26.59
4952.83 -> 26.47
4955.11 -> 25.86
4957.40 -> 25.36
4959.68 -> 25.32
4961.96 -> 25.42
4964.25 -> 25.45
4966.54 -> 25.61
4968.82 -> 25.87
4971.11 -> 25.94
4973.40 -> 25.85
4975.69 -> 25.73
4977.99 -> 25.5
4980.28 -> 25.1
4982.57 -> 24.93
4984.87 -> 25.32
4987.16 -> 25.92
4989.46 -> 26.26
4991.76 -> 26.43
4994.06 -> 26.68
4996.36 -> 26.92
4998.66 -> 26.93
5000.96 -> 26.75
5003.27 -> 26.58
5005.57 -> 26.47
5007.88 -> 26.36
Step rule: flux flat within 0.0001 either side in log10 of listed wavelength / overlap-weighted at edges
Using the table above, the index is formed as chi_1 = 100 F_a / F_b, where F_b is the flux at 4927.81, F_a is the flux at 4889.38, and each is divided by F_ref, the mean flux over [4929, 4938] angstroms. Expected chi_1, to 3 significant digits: 106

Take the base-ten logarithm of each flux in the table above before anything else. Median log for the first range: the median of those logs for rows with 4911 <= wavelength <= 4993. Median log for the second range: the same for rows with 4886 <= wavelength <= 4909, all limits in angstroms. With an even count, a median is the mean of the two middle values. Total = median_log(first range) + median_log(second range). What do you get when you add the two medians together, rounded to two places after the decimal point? 2.84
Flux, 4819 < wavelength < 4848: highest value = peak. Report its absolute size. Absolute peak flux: 27.4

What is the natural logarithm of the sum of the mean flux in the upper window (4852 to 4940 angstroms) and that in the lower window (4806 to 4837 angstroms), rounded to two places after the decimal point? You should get 3.97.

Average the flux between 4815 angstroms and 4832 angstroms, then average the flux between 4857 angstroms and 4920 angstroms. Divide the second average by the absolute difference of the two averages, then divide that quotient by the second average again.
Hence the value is 0.7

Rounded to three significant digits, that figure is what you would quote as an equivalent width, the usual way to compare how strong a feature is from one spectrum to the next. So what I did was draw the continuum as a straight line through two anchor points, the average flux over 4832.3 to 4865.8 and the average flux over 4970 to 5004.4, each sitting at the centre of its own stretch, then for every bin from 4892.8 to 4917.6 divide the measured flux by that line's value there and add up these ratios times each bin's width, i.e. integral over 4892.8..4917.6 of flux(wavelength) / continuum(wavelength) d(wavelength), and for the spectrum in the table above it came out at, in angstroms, 26.0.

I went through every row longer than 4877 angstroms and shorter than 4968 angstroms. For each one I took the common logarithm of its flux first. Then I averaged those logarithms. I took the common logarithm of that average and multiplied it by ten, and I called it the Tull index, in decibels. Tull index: 1.517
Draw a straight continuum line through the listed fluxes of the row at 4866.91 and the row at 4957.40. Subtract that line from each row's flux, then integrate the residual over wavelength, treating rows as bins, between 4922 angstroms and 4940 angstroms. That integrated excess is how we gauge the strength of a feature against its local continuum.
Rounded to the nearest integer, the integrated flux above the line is 13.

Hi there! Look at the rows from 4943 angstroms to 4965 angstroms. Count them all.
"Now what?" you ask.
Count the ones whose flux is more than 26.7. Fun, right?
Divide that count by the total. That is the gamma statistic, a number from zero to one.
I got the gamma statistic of 0.0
